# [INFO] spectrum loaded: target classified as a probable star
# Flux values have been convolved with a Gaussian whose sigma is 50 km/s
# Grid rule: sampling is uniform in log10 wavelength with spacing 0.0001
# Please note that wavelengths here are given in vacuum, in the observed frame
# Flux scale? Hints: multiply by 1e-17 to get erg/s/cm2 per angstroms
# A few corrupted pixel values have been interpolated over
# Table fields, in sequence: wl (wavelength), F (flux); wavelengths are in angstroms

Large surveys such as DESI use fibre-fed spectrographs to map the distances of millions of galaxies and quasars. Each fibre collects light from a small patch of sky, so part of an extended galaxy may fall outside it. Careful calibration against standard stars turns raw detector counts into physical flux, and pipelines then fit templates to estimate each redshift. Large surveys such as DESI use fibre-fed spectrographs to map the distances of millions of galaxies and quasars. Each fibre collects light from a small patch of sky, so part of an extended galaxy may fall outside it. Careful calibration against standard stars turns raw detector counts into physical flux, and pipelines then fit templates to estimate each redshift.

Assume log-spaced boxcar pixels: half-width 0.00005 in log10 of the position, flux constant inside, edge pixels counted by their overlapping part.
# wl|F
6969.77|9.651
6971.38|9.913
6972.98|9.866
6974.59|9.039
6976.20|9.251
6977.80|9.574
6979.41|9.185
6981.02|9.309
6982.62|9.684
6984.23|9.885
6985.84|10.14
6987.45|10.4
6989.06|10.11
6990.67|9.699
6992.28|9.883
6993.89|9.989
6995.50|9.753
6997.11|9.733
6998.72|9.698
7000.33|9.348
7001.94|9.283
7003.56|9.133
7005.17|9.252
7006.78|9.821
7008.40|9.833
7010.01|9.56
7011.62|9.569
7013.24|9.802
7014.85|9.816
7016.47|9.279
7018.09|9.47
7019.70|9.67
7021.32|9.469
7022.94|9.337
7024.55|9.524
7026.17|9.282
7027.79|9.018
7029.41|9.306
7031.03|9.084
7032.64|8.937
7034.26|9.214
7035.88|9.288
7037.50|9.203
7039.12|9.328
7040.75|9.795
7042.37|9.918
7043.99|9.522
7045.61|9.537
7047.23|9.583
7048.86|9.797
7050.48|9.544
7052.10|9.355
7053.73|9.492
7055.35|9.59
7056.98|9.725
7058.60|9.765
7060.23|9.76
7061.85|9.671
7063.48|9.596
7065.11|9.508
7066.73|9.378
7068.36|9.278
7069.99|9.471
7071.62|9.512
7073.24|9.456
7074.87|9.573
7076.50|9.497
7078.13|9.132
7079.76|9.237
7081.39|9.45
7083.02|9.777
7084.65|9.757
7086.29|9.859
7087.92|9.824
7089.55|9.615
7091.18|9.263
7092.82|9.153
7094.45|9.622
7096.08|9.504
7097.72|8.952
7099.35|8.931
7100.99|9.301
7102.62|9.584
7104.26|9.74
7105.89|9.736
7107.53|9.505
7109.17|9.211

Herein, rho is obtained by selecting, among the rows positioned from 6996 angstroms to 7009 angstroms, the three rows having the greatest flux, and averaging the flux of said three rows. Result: 9.80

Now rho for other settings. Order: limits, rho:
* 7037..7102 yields 9.87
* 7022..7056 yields 9.84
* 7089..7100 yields 9.58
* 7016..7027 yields 9.55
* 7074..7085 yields 9.70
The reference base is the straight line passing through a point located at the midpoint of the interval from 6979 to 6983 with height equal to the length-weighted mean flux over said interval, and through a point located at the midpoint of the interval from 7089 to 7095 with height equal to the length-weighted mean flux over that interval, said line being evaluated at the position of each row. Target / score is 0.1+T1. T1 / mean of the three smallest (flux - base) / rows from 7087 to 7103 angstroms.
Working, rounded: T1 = -0.4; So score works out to -0.3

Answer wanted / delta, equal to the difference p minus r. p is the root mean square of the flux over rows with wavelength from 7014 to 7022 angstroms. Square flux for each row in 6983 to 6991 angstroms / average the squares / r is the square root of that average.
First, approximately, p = 9.54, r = 10.05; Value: -0.5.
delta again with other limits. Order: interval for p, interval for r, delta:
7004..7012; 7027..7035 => 0.5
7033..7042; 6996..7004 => -0.1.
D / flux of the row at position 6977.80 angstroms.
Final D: 9.574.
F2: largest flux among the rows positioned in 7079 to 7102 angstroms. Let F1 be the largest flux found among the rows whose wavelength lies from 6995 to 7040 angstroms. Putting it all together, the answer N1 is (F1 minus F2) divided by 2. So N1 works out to -0.01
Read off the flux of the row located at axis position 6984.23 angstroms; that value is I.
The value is 9.885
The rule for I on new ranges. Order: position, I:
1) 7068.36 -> 9.278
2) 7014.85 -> 9.816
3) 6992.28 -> 9.883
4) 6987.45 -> 10.4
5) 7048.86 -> 9.797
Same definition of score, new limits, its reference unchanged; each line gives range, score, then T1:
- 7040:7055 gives 0.2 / 0.1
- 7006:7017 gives 0.2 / 0.1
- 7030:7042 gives -0.2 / -0.3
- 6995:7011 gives -0.1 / -0.2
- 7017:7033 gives -0.3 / -0.4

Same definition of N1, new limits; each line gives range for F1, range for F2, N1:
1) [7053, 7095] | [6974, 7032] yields -0.27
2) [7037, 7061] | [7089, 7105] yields 0.09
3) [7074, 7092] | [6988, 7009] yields -0.13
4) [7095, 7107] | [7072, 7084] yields -0.02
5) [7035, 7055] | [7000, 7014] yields 0.04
